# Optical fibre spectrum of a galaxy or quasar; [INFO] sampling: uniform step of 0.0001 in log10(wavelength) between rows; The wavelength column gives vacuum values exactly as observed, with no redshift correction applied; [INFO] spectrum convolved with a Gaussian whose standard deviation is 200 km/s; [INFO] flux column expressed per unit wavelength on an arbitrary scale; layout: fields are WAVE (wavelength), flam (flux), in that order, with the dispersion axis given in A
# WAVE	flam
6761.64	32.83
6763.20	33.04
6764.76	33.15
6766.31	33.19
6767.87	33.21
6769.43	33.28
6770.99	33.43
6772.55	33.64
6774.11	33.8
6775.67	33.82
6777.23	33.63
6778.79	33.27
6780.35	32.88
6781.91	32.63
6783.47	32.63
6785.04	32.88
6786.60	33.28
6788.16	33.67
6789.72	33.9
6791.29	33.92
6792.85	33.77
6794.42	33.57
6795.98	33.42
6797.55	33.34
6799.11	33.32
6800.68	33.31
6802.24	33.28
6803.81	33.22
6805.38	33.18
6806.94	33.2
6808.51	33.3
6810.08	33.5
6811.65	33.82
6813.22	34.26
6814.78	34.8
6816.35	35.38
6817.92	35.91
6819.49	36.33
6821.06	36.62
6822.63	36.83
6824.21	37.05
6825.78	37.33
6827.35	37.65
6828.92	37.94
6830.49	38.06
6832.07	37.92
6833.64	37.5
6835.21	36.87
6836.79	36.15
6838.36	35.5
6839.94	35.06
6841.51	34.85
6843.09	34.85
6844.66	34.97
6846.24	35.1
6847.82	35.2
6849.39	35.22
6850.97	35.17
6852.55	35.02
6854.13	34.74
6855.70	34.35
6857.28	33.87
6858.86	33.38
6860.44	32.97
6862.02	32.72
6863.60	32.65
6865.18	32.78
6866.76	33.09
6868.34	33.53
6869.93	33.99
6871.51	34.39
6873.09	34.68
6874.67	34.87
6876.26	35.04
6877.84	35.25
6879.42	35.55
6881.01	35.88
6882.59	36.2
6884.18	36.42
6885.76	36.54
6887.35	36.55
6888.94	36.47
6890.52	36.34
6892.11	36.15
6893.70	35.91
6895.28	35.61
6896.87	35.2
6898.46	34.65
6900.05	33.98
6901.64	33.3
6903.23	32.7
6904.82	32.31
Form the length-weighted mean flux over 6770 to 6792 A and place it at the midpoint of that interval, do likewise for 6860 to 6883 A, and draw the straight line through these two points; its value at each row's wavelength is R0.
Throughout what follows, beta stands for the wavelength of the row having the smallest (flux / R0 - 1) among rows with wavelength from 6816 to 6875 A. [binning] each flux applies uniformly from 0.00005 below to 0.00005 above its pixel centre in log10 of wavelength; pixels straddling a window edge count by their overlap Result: 6863.60 A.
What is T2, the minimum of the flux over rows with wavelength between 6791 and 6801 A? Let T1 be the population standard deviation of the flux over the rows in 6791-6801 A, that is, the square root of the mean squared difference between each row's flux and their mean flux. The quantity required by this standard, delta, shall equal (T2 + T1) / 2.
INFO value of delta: 16.77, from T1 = 0.2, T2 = 33.31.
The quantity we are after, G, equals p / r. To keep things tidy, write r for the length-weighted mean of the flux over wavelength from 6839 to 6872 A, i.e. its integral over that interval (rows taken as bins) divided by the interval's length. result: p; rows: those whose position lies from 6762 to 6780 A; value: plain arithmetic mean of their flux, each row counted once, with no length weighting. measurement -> 0.98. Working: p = 33.4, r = 34.2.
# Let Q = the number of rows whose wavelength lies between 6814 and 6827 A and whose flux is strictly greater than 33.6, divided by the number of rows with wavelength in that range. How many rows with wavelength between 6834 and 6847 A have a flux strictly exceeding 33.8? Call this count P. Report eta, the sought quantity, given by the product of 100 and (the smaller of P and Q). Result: 100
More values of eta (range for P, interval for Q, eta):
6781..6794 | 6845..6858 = 100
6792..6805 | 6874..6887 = 0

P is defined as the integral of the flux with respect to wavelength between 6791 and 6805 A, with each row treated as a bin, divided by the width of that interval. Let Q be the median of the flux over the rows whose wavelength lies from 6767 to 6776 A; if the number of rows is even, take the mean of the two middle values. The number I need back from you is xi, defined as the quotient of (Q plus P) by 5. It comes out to 13.39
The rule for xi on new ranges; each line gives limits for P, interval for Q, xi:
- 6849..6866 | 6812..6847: 14.02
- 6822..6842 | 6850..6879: 14.20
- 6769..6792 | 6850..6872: 13.41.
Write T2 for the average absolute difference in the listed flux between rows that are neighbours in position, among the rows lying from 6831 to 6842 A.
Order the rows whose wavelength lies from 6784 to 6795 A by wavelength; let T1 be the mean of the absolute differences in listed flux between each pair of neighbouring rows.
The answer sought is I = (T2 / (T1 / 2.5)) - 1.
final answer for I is 4.5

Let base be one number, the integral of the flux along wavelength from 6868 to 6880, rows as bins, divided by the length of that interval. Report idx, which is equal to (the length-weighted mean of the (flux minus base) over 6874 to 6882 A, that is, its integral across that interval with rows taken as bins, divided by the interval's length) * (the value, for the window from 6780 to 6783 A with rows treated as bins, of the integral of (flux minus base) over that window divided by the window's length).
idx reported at -1.3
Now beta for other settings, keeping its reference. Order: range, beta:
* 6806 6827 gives 6806.94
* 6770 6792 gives 6783.47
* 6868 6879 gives 6868.34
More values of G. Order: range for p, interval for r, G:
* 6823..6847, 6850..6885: 1.06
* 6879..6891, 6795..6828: 1.04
